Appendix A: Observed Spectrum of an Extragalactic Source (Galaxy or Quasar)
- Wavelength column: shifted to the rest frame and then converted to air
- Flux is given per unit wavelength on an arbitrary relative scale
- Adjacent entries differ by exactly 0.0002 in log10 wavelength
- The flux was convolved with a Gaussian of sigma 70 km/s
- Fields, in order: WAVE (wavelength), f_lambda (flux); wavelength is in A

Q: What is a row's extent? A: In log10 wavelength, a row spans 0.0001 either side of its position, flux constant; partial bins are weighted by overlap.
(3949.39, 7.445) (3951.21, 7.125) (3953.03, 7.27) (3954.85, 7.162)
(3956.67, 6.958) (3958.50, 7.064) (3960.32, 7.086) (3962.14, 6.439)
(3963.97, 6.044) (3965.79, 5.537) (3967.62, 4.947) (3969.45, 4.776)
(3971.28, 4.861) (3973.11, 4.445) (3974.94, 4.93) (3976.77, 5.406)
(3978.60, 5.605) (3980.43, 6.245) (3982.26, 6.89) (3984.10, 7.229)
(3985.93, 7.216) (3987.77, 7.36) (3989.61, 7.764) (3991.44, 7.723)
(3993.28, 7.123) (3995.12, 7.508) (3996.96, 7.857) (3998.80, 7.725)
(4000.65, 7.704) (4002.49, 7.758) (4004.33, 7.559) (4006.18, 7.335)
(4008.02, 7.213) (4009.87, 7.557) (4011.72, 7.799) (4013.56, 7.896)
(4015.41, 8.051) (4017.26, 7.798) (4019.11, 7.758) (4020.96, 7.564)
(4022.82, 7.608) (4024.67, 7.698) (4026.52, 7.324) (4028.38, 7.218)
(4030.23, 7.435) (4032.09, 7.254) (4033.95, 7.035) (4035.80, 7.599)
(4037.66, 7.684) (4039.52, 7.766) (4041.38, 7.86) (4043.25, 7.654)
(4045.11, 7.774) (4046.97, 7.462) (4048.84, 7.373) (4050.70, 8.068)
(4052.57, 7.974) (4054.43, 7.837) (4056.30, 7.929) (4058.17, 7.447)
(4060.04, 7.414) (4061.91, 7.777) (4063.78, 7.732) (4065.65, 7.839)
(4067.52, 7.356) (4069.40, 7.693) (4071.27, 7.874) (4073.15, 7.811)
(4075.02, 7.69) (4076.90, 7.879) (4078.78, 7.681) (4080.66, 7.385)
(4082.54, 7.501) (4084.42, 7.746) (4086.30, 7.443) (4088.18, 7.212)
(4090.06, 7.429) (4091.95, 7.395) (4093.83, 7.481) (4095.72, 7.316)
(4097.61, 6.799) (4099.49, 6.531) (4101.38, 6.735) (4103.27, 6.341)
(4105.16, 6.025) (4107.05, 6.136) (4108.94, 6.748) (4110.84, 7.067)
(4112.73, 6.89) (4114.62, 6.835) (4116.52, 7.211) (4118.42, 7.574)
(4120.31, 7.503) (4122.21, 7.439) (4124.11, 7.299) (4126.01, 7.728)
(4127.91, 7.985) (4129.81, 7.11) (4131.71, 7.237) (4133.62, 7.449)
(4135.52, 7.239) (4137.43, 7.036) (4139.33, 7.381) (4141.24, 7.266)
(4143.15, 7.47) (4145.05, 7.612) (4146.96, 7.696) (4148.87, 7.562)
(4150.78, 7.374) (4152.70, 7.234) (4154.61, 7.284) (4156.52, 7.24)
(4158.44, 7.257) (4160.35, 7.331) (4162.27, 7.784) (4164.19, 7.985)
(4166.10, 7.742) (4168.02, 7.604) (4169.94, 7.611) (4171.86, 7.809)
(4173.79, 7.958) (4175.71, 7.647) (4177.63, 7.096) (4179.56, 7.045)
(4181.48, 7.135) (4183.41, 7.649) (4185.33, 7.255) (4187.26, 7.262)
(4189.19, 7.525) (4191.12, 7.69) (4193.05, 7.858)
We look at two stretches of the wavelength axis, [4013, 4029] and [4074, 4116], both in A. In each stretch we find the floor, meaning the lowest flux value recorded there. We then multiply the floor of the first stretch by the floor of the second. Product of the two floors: 43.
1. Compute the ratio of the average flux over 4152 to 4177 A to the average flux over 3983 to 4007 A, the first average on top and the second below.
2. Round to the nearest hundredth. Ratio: 1.01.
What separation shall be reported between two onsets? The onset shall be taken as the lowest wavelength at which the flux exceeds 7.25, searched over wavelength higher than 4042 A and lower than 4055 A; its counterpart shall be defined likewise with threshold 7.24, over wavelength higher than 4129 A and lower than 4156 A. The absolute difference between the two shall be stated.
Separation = 90.4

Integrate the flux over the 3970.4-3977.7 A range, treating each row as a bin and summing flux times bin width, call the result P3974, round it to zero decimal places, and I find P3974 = 36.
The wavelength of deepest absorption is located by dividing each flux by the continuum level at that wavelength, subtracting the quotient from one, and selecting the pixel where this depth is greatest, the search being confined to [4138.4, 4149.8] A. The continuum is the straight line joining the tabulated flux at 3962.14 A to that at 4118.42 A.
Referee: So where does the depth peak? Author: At 4141.24 A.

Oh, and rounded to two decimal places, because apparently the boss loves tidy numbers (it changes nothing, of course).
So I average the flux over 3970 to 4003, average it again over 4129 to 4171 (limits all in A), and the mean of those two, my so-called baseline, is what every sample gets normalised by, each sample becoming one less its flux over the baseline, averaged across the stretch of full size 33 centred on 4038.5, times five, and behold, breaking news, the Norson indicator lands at -0.36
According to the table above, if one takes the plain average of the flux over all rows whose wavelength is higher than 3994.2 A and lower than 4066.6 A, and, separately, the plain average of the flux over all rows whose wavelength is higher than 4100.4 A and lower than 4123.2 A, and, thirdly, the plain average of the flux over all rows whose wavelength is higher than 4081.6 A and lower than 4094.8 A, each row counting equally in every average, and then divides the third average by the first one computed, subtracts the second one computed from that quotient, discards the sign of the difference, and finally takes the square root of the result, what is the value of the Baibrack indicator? 2.43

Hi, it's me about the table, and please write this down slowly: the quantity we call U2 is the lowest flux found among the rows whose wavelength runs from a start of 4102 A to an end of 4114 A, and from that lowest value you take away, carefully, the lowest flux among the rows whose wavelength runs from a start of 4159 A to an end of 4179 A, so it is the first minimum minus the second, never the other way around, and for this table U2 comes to -1.1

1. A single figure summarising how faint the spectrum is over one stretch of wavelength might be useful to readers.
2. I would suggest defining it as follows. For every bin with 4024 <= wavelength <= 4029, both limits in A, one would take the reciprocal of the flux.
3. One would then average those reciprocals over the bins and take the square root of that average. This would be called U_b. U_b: 0.367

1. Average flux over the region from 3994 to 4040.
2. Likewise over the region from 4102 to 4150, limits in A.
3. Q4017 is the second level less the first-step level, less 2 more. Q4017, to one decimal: -2.4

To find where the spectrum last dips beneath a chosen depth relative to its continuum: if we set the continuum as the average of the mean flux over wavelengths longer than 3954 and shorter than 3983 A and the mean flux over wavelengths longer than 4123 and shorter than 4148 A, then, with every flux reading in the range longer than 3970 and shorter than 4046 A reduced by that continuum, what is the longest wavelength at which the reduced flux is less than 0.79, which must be 4033.95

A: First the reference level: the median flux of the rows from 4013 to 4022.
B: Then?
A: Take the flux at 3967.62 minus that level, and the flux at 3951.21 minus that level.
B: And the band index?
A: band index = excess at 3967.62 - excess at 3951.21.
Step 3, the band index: -2.2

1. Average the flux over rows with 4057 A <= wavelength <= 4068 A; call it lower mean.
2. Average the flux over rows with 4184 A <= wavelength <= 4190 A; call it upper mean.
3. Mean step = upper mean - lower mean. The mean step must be -0.25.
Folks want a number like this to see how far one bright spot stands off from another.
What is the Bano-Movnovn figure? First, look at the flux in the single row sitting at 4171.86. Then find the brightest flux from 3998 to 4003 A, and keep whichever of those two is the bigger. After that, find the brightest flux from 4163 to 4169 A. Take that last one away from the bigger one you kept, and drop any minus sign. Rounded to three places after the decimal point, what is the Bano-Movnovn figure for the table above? 0.176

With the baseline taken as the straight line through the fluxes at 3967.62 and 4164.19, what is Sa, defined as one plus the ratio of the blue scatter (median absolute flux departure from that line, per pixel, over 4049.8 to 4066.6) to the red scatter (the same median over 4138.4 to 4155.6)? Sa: 7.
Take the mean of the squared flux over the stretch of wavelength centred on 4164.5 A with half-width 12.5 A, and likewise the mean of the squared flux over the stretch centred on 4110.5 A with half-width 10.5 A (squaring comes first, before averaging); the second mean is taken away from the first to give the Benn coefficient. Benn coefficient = 11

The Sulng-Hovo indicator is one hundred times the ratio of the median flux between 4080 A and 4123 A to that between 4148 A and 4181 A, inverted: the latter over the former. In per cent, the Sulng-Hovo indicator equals 105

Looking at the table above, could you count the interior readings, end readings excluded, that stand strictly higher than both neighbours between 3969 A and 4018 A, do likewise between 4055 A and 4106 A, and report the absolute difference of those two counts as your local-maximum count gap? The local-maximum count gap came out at 2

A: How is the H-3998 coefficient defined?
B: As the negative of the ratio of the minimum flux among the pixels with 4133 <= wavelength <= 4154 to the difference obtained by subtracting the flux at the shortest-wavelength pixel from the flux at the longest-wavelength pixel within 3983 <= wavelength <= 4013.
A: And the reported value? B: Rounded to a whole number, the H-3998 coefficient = -12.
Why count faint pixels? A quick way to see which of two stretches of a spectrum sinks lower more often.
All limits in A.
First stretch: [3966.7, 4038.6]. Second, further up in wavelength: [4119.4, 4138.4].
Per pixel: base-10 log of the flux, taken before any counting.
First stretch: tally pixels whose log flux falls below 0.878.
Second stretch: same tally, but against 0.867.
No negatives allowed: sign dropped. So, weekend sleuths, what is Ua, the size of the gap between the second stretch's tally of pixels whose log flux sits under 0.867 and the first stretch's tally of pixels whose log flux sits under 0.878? 16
